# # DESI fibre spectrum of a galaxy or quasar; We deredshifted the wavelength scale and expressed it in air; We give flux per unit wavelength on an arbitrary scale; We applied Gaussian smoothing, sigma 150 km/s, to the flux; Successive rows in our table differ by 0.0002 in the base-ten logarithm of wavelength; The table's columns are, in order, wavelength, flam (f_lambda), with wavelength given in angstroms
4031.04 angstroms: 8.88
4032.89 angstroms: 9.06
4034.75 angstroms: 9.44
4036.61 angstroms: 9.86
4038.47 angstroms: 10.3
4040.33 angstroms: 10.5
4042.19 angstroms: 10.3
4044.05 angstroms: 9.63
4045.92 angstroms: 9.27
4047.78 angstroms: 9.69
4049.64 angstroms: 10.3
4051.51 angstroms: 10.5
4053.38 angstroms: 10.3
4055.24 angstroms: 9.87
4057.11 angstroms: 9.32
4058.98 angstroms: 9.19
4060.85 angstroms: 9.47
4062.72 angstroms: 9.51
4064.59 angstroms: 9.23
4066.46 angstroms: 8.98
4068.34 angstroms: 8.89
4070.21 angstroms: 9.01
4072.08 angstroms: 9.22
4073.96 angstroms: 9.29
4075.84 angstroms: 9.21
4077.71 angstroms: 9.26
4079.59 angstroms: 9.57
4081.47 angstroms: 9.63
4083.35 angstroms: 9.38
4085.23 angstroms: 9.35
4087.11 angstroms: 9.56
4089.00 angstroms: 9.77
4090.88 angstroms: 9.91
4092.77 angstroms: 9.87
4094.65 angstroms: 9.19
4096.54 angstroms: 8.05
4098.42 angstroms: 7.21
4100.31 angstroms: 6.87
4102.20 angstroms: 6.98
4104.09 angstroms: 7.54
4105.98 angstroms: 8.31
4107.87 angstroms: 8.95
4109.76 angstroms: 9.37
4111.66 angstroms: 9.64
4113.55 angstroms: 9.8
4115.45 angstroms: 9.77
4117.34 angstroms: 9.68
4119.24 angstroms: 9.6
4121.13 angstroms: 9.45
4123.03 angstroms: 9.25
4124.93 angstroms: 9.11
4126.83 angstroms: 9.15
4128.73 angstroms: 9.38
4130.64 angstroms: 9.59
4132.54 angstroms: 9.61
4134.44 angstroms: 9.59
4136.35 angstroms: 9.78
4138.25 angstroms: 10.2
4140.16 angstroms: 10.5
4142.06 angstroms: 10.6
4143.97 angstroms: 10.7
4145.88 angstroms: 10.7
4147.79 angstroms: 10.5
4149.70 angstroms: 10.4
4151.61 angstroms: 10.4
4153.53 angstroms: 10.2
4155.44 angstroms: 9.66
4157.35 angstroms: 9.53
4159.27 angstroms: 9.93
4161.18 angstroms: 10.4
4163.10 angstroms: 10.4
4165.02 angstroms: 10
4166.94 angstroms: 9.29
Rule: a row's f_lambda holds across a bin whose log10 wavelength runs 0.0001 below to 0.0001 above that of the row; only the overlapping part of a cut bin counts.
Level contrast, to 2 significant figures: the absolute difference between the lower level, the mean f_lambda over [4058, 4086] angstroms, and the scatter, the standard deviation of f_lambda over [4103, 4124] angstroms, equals 8.6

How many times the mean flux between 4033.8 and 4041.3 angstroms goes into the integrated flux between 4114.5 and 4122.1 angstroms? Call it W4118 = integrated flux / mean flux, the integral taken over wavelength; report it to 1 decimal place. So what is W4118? 7.3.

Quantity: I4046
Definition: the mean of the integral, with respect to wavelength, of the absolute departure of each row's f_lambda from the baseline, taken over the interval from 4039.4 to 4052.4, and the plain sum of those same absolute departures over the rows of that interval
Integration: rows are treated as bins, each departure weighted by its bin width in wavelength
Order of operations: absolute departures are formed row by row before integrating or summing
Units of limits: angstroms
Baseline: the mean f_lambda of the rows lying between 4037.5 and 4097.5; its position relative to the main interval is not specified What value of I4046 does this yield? 5.6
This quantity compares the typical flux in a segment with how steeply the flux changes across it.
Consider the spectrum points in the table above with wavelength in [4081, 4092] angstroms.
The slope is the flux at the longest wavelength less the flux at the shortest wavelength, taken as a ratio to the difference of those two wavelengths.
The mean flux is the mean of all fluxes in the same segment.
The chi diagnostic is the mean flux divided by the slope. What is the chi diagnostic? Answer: 323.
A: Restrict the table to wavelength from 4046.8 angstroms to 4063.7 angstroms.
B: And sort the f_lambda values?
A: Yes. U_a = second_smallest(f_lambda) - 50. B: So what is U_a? -40.7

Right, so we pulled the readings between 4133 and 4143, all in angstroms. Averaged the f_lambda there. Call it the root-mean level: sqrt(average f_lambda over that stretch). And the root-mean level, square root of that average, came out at 3.18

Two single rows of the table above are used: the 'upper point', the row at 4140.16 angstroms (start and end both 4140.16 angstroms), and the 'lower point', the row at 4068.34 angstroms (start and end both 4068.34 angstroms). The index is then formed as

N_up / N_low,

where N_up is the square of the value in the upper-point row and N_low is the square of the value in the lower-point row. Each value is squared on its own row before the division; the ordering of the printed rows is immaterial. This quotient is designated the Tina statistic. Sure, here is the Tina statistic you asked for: 1.40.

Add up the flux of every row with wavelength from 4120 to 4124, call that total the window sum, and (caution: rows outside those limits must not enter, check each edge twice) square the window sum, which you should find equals 350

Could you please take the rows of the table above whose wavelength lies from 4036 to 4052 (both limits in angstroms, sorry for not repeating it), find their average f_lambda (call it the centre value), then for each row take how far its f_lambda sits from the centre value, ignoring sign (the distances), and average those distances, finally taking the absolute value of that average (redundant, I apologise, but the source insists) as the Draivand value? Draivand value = 0.38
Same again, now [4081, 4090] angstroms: 0.14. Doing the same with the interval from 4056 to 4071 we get 0.18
